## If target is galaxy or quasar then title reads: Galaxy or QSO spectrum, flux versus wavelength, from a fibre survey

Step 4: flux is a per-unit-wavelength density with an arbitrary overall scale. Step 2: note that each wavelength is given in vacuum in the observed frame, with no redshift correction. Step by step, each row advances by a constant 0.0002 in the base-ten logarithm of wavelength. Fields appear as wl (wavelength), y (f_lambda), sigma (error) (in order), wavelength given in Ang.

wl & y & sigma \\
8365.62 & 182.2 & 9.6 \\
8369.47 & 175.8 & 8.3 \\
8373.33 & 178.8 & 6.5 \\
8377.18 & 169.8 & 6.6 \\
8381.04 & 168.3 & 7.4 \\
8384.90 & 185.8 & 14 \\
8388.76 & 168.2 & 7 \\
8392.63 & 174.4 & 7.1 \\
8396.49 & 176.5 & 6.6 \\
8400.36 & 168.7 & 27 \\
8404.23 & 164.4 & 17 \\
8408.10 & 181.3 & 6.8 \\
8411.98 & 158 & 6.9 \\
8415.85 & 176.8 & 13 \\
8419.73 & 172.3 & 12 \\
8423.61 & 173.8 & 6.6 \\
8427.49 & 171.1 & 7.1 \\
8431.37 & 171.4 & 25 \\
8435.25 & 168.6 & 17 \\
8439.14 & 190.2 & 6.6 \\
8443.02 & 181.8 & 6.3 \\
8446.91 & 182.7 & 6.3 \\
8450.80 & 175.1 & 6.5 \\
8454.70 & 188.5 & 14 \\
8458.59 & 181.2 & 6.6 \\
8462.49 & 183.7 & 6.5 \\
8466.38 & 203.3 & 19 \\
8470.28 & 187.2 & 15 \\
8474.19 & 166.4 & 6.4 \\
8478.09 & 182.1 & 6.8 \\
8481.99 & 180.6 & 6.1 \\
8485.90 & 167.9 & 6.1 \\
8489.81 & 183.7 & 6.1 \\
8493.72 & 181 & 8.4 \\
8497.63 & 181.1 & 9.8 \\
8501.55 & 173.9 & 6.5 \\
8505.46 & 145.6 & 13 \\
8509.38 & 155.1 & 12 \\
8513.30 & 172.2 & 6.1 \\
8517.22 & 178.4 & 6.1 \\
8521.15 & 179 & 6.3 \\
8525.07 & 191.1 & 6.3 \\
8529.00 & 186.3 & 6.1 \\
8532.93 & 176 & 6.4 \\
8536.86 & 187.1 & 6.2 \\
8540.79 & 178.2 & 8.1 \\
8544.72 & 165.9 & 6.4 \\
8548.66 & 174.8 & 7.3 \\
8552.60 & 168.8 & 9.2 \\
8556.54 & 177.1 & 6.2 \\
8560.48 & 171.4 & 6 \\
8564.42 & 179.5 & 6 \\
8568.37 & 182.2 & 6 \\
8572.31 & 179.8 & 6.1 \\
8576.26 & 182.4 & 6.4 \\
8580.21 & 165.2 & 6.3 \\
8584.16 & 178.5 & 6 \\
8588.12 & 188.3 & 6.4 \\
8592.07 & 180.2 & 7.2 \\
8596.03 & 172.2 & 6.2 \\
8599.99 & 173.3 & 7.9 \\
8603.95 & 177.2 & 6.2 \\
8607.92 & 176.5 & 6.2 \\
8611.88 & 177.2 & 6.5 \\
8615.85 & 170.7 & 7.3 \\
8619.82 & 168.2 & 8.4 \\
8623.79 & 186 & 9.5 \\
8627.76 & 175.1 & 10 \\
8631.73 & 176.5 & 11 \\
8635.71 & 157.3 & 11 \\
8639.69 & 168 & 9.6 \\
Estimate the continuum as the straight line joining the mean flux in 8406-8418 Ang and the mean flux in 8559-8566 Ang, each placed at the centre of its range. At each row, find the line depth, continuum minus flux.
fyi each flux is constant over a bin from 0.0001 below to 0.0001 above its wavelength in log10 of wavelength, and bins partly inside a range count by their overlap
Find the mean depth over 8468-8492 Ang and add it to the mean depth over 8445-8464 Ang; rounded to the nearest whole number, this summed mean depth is -14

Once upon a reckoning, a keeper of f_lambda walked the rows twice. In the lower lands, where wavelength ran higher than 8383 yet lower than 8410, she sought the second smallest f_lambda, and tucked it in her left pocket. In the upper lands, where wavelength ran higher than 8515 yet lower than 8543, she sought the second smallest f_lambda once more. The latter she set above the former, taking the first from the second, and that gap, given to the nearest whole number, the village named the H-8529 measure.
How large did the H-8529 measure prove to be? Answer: 10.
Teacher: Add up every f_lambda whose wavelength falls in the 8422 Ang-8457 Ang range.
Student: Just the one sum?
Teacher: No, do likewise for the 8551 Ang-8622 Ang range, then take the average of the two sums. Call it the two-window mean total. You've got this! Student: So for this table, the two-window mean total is 2386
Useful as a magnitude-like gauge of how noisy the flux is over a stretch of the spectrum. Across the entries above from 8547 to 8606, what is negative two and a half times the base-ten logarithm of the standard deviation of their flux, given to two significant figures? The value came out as -1.9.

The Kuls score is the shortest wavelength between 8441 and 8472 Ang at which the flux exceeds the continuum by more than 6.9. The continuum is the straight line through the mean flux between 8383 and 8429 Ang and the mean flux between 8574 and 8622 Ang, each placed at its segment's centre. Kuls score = 8443.02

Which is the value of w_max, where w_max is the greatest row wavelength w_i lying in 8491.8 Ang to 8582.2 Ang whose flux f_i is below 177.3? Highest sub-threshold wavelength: 8580.21 Ang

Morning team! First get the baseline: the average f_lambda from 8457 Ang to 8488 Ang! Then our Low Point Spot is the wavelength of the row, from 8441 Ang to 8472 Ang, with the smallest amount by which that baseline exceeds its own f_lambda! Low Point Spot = 8466.38 Ang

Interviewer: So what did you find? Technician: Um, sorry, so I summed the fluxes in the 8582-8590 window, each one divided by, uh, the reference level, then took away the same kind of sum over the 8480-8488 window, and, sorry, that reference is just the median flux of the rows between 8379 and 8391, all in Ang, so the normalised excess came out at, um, 0.11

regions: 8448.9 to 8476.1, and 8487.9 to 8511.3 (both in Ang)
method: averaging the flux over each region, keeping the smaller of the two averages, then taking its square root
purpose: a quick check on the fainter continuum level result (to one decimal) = 13.0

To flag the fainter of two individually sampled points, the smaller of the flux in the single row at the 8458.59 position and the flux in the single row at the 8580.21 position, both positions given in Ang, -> 165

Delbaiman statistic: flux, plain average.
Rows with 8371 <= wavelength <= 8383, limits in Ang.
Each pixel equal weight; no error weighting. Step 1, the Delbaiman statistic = 172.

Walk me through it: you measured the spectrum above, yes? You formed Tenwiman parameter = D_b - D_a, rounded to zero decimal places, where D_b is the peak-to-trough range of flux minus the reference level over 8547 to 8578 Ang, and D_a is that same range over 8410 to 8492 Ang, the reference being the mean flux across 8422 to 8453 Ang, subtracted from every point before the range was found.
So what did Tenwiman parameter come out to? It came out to -32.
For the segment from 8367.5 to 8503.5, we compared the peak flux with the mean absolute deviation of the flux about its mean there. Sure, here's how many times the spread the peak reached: 29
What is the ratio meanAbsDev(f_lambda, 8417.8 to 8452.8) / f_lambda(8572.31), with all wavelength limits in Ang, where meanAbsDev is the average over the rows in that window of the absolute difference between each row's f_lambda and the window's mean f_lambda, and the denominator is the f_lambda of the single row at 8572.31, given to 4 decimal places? 0.0318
